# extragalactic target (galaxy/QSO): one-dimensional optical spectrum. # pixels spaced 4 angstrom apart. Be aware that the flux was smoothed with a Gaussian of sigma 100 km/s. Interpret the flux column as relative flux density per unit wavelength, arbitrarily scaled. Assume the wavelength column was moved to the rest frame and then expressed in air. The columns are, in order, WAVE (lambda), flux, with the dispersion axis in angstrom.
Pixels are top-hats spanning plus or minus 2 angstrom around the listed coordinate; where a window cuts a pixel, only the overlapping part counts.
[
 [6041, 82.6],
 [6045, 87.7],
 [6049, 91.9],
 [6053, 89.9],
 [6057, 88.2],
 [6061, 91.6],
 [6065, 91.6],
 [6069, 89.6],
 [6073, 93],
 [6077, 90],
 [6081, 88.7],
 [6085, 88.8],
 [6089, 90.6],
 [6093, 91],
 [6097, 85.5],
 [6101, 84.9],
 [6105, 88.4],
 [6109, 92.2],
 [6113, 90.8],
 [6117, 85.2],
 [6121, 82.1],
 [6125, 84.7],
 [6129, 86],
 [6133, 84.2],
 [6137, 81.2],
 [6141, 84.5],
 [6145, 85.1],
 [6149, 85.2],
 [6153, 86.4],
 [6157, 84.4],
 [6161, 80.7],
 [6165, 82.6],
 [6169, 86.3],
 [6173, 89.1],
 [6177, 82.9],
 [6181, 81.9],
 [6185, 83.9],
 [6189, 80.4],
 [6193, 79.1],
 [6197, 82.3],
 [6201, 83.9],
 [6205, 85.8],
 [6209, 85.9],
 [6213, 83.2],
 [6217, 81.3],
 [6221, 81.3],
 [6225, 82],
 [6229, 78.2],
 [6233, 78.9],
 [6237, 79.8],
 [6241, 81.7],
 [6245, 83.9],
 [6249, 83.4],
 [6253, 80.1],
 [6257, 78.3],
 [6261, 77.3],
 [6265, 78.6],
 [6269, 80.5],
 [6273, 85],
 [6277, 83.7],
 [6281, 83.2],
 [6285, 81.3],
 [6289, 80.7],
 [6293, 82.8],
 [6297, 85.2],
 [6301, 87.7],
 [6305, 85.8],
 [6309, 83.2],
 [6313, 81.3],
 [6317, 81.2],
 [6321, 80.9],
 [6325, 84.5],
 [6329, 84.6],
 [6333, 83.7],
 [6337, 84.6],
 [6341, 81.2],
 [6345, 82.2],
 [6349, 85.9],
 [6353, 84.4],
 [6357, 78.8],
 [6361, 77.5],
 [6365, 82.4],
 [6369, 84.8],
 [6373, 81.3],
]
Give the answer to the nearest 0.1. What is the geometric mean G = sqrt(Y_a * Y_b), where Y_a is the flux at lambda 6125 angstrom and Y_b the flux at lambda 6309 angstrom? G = 83.9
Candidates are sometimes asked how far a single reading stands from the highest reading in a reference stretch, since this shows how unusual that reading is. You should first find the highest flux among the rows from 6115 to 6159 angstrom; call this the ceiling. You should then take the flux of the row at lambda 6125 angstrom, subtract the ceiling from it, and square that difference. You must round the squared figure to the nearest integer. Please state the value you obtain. 3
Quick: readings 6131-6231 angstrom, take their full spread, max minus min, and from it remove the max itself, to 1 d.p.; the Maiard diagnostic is -78.2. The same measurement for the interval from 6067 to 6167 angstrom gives -80.7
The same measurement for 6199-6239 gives -78.2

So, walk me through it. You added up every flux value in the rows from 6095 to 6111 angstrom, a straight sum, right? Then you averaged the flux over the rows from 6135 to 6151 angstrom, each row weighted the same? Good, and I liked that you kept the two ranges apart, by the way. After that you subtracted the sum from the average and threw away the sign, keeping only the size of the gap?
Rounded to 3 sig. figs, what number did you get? 267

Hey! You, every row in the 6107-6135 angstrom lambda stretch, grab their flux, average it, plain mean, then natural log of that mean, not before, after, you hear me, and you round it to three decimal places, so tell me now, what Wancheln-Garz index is 4.460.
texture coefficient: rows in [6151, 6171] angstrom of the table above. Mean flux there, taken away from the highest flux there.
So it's 2.32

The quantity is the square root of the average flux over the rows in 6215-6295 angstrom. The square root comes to 9.01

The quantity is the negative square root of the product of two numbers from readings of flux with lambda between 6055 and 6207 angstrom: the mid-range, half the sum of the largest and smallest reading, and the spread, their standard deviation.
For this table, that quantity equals -18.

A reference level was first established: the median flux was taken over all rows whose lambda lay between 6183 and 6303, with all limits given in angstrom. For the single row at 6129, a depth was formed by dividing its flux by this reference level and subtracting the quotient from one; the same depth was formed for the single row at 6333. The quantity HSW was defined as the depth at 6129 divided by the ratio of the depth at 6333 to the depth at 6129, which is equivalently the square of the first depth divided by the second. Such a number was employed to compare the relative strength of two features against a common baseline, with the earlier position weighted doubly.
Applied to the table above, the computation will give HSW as -0.11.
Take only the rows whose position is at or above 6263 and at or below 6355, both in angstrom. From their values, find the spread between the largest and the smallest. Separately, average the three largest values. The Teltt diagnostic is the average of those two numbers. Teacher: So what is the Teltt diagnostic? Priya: 47.8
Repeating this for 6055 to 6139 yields 52.0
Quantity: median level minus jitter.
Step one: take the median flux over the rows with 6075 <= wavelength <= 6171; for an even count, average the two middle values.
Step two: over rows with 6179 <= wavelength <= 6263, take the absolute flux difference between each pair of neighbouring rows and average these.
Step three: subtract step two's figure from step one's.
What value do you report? 83.6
